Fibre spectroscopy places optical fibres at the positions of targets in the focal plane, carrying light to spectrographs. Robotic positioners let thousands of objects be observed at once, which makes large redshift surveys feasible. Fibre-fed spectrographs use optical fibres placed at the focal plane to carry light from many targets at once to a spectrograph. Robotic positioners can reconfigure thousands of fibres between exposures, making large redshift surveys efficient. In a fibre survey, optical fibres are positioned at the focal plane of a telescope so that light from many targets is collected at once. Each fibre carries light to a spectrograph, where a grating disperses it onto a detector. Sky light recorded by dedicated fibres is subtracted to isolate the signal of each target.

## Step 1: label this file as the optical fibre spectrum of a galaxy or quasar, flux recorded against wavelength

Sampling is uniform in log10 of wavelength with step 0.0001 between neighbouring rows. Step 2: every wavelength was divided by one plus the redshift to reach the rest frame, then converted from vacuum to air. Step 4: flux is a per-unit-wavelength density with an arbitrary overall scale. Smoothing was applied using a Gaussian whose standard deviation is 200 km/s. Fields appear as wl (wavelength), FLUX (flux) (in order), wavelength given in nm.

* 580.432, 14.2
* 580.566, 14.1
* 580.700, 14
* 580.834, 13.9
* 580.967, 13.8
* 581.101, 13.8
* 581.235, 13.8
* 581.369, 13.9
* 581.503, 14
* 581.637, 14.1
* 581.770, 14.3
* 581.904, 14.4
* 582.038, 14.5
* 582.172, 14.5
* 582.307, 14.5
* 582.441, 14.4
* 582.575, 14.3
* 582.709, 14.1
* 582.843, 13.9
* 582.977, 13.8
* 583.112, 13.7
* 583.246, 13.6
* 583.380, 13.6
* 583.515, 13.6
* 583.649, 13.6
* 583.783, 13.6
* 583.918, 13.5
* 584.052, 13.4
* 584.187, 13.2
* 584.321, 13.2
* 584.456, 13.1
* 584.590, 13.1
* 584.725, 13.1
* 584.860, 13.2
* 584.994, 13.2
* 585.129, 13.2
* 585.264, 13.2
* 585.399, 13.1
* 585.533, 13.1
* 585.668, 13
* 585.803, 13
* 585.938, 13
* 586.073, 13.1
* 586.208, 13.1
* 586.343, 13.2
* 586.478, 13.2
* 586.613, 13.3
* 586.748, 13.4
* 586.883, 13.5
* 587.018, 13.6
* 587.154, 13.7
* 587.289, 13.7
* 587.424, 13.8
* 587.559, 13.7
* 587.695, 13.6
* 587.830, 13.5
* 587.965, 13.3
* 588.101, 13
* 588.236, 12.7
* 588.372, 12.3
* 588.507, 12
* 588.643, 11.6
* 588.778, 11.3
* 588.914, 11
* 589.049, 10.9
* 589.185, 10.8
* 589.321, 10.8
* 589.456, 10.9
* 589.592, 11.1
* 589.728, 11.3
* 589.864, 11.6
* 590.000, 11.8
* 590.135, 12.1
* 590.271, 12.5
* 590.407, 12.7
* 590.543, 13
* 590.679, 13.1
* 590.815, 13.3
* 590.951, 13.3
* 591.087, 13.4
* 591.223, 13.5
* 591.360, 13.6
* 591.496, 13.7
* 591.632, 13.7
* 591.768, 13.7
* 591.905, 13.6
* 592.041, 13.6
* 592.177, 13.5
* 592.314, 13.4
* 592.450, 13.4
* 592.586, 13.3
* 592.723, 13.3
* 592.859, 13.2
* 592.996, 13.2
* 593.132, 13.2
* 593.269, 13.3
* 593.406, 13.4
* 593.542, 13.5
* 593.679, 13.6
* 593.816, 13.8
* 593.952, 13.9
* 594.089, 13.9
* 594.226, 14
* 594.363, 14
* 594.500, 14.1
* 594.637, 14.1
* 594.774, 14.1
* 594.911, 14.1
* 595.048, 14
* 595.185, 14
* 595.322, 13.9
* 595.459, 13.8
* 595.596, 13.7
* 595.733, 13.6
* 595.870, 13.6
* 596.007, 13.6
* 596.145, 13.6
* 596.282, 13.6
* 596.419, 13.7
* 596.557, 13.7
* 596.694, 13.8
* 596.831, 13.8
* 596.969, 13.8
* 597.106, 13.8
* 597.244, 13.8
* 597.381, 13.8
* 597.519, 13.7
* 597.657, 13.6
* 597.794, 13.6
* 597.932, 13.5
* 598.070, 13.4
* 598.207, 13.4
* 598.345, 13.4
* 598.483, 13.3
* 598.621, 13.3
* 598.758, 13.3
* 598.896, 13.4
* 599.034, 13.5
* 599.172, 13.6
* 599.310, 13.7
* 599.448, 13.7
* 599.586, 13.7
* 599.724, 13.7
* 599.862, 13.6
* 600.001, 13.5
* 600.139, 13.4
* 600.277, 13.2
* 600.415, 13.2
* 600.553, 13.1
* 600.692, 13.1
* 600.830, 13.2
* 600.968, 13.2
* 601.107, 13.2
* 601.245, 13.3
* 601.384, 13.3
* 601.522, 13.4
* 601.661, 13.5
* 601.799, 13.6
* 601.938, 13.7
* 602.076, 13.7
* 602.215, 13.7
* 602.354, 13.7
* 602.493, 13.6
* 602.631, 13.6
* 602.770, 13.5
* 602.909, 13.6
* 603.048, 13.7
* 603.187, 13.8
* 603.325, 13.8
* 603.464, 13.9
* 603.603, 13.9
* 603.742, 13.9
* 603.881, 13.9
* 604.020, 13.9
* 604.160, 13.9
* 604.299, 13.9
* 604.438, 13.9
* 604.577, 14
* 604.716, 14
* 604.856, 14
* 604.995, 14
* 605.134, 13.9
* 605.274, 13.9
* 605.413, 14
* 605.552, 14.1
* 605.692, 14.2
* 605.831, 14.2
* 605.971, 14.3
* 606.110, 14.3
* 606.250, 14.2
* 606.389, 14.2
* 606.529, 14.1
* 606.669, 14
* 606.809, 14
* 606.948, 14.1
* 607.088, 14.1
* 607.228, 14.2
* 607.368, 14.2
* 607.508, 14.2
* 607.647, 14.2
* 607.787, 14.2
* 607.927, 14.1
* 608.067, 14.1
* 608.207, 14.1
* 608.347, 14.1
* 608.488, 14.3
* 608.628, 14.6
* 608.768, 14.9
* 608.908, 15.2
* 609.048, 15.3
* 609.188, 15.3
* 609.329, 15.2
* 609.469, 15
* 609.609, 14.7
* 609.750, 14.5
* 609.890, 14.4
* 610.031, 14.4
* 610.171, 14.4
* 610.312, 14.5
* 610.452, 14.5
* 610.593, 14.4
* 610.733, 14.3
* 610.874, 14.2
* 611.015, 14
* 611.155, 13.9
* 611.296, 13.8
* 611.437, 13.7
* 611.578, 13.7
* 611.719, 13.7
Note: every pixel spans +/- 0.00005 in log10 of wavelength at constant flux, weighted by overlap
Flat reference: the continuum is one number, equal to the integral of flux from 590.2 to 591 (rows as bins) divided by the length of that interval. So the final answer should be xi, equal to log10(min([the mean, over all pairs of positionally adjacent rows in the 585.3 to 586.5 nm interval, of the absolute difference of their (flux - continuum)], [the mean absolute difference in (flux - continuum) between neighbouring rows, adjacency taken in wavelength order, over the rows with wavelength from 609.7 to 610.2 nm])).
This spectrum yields -1.48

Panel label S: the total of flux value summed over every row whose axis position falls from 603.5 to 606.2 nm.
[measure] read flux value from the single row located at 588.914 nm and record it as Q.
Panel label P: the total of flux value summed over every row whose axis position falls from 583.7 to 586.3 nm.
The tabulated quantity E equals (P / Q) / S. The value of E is 0.09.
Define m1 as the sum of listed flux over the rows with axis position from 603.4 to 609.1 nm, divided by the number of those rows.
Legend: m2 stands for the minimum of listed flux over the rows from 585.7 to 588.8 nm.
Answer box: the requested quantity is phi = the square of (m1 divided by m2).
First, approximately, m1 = 14.2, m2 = 11.3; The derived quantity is 1.57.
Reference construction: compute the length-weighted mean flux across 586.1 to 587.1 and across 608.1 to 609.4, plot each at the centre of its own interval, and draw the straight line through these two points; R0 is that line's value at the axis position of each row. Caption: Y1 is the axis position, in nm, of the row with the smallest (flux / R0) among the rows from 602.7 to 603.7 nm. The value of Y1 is 602.770 nm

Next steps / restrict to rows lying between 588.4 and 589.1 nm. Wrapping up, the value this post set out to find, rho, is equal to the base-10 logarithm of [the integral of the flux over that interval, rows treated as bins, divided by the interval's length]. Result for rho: 1.06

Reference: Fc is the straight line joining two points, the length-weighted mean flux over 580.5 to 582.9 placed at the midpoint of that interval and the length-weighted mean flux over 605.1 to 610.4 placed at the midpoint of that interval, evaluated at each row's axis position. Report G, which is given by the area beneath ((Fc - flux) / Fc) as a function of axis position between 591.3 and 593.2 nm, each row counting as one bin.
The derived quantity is 0.10 nm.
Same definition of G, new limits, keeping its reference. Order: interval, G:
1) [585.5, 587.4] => 0.12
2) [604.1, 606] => 0.04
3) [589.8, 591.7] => 0.17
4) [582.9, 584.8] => 0.10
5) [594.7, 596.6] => 0.06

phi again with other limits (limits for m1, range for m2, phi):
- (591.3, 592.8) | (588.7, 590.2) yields 1.57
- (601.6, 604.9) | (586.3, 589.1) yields 1.60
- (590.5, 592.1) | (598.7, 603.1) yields 1.06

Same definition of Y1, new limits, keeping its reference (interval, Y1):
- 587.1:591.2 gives 589.321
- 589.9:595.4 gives 590.000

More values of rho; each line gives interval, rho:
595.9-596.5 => 1.13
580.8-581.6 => 1.14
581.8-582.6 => 1.16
